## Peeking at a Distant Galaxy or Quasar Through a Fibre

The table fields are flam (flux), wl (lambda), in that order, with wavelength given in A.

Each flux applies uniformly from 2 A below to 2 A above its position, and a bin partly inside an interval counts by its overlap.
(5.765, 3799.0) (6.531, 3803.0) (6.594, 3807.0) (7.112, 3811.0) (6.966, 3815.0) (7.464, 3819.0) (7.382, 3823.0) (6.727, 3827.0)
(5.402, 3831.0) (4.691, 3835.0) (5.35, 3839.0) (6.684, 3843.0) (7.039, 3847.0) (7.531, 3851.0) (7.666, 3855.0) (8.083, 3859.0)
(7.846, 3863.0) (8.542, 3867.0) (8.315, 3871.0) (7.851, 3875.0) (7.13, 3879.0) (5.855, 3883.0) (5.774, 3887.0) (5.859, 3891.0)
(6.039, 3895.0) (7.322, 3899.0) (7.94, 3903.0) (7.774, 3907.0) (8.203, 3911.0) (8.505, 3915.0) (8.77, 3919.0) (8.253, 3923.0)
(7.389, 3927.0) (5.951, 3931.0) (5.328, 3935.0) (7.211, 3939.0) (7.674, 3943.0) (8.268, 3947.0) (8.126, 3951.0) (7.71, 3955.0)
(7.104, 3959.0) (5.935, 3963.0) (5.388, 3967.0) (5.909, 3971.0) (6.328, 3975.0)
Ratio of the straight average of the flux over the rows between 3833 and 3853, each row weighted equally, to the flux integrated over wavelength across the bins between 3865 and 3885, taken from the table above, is 0.042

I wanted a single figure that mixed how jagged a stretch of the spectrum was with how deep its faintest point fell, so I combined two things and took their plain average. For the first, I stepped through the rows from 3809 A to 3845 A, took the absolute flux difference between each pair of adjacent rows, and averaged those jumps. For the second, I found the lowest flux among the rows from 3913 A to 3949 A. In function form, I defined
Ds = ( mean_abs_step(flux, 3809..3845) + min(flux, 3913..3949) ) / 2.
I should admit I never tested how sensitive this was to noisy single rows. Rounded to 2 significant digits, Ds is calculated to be 3.0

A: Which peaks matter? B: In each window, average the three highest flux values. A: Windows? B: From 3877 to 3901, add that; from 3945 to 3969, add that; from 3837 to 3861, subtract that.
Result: 7.1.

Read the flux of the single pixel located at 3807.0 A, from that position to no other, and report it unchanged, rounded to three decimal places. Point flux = 6.594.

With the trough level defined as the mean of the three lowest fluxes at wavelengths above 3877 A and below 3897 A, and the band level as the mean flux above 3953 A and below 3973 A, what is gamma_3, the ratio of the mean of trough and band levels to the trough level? 1.05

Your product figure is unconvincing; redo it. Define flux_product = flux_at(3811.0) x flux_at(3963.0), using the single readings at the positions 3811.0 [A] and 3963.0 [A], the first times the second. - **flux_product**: 42.2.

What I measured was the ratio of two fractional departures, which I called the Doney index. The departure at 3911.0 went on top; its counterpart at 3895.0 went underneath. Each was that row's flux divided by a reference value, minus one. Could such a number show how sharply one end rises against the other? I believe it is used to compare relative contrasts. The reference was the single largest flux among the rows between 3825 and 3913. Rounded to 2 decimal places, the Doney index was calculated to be 0.14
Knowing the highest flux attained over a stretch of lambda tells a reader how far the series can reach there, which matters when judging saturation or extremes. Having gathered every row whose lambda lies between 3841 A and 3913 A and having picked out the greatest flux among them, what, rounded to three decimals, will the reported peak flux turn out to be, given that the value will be 8.542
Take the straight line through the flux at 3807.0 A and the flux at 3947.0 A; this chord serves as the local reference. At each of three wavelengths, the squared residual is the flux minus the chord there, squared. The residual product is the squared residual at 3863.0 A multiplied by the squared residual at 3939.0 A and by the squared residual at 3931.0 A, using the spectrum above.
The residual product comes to 1.42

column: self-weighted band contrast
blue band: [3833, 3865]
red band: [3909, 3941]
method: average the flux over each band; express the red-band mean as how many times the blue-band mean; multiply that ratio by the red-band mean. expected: 8.1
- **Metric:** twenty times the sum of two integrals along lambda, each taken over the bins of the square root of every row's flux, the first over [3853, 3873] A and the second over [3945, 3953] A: 1596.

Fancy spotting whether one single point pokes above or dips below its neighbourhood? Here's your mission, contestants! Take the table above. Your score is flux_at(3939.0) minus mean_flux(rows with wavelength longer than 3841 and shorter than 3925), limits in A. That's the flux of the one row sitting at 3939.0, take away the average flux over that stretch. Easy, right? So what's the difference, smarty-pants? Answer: -0.26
